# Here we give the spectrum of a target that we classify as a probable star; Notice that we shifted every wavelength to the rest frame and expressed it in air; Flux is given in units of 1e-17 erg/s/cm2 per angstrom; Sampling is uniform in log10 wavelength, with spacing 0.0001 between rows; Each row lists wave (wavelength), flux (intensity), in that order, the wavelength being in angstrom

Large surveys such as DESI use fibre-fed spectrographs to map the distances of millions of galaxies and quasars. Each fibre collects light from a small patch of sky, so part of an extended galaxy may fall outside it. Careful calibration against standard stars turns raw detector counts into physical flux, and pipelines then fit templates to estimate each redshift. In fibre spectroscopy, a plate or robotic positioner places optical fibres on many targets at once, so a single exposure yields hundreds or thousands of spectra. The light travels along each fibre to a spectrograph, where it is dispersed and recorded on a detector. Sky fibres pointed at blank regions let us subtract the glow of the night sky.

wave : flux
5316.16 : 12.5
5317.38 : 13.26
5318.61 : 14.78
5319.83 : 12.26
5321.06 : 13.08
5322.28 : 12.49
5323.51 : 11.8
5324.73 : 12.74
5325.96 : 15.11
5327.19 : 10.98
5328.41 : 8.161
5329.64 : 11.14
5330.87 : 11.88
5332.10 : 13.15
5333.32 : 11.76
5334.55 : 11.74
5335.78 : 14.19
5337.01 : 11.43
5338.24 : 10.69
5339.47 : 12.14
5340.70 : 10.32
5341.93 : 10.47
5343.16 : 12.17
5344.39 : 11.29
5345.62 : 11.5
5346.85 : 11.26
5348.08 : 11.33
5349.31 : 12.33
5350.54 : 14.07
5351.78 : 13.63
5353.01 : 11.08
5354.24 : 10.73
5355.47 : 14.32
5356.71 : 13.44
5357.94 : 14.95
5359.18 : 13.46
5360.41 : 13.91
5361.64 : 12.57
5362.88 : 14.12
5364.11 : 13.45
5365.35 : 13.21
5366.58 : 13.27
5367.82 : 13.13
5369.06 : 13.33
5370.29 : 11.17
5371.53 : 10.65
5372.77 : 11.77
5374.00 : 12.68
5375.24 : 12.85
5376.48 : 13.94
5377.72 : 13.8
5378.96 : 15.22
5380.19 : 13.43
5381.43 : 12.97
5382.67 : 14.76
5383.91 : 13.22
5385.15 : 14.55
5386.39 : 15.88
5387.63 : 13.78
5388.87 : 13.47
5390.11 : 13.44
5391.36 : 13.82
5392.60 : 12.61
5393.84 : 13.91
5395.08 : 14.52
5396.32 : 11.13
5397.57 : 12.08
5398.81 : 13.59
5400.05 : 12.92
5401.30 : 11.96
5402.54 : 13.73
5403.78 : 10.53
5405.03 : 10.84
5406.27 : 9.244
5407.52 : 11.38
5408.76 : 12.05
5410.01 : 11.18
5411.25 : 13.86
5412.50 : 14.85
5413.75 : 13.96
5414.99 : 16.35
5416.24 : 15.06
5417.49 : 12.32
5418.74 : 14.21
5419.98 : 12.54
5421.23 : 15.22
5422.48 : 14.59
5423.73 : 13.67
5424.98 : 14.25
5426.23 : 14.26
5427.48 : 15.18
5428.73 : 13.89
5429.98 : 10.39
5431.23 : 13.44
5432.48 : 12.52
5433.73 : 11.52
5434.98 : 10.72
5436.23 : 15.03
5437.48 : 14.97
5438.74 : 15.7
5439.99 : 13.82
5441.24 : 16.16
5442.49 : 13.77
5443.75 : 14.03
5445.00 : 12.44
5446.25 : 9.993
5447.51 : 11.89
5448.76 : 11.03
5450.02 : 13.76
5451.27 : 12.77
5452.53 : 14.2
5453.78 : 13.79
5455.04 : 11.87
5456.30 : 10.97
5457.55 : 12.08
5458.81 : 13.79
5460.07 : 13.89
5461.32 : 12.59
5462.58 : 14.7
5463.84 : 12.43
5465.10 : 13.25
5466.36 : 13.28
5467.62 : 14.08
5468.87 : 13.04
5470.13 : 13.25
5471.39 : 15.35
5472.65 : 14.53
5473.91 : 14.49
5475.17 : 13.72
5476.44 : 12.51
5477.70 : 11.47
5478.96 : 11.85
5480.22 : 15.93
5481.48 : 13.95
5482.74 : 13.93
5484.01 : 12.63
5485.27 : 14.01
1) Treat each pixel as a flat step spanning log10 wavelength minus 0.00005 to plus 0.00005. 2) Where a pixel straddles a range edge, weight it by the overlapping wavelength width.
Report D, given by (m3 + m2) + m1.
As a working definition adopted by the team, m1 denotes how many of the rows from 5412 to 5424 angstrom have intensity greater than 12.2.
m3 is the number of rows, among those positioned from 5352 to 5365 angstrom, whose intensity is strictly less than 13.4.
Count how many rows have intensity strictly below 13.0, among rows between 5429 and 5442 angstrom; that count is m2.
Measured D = 17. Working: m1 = 10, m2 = 4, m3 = 3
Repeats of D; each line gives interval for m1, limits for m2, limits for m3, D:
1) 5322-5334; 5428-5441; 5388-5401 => 12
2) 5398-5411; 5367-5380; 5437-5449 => 12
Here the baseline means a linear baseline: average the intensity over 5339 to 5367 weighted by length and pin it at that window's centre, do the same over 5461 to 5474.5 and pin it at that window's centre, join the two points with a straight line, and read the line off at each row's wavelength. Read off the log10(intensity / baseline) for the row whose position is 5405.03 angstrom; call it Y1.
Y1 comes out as -0.08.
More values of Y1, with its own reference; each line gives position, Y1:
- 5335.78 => 0.06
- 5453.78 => 0.01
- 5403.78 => -0.09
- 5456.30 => -0.09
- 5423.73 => 0.01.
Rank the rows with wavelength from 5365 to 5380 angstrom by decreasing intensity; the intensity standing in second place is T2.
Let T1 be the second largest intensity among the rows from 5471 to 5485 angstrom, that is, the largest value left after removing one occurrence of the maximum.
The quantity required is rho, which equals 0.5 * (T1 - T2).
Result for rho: 0.7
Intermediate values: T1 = 15.35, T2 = 13.94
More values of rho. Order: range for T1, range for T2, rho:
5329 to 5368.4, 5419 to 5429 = -0.4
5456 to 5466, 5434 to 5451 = -0.9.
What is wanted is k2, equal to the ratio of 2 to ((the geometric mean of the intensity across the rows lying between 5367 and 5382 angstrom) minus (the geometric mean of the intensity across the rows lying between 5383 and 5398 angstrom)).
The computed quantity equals -3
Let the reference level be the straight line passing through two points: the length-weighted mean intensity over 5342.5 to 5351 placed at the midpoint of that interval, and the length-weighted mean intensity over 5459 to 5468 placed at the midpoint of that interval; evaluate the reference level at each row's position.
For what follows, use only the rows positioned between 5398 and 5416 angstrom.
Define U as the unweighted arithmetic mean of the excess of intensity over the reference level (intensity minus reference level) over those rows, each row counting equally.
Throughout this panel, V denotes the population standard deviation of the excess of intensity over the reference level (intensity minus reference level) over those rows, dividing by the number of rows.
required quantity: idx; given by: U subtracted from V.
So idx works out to 1.95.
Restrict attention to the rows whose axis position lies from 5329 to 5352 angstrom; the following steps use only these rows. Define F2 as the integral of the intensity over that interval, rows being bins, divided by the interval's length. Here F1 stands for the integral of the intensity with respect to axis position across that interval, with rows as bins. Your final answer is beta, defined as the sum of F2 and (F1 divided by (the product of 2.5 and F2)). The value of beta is 21.08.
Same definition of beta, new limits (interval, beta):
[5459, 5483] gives 23.19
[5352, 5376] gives 22.47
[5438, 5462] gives 22.69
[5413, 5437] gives 23.25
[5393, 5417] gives 22.39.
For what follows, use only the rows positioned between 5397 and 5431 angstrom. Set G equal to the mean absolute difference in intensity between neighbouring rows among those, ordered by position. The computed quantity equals 1.49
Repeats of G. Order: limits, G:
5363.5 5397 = 0.99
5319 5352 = 1.32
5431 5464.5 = 1.48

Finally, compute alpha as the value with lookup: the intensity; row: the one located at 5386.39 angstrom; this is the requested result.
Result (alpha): 15.88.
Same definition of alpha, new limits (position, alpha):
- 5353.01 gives 11.08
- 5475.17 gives 13.72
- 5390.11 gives 13.44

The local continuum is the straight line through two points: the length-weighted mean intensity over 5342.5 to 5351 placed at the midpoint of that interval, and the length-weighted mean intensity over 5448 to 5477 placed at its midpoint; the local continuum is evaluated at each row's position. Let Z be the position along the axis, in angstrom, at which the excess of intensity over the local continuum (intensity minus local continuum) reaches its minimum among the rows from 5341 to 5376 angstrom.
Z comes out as 5371.53 angstrom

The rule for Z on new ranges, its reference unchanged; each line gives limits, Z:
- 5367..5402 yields 5371.53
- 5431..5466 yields 5446.25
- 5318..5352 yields 5328.41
